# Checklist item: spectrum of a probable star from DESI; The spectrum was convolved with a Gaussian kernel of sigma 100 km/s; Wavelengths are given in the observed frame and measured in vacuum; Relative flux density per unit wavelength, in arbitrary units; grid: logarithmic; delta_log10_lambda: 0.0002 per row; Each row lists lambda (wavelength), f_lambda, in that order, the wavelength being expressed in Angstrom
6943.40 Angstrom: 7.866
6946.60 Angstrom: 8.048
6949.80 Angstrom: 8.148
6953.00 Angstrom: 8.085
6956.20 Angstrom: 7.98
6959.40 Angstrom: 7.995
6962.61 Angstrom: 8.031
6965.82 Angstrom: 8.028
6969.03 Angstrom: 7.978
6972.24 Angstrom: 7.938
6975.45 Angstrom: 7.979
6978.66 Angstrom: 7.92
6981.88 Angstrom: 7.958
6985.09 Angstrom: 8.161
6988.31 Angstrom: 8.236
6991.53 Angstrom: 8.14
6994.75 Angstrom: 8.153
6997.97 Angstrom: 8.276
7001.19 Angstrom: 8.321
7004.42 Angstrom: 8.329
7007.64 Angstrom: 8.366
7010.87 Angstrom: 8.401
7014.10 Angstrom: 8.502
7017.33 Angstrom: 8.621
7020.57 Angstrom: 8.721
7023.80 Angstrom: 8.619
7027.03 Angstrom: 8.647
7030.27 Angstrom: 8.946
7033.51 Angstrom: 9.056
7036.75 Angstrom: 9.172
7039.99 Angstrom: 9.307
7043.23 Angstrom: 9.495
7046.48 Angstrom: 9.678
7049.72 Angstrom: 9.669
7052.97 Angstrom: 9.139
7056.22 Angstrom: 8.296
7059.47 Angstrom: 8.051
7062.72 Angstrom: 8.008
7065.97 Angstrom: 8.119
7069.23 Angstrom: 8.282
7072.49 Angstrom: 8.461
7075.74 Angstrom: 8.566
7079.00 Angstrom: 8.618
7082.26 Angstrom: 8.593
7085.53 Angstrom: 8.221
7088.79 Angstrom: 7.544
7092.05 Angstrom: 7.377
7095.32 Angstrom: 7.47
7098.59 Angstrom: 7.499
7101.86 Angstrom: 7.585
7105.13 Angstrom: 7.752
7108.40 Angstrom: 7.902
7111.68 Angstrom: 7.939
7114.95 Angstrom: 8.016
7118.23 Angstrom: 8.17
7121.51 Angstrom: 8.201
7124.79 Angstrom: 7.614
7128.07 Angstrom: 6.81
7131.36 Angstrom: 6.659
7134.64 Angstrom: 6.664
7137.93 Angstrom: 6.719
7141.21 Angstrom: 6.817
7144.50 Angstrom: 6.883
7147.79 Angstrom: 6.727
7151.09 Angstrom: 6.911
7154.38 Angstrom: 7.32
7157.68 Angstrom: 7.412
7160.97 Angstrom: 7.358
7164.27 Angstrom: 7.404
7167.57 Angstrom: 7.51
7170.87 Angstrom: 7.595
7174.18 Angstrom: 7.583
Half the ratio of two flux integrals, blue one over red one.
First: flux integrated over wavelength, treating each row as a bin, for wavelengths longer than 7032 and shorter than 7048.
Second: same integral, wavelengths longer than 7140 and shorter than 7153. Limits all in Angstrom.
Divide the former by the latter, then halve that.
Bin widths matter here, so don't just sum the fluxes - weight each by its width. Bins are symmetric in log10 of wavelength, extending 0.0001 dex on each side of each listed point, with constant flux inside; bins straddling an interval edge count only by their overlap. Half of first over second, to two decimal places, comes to 0.84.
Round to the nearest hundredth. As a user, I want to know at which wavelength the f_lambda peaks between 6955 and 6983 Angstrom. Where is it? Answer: 6962.61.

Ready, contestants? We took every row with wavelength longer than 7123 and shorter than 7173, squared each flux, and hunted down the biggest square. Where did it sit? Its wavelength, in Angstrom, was 7124.79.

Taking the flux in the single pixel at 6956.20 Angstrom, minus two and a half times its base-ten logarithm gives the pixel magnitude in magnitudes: -2.26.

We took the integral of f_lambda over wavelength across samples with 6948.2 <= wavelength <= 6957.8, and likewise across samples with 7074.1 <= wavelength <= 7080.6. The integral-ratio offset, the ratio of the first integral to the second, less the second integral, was -55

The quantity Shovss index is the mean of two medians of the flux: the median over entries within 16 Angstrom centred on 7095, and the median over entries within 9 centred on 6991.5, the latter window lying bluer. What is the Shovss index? 7.8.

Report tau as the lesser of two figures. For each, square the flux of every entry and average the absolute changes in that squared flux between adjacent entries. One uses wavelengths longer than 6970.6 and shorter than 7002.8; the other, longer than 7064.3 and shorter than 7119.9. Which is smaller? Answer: 1.2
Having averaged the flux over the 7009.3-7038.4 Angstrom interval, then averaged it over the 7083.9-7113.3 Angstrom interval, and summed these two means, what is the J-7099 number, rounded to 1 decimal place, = 16.4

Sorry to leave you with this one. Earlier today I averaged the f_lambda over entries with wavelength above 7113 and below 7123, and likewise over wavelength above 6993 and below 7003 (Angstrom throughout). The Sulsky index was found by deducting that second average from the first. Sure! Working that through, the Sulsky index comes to -0.1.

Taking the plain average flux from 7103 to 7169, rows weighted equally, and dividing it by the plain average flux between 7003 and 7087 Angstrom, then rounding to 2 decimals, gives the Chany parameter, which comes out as 0.84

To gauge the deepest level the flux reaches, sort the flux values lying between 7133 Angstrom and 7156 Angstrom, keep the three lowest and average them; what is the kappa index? 6.7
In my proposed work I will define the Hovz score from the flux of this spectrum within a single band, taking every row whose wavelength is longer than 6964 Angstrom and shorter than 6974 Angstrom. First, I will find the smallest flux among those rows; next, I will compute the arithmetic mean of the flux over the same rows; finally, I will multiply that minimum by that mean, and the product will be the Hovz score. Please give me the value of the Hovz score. 63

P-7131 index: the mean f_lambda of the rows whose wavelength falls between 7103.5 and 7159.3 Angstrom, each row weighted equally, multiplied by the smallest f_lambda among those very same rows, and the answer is 49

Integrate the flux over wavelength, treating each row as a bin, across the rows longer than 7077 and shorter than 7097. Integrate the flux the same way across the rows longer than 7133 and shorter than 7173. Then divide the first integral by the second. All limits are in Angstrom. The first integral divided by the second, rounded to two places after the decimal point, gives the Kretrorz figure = 0.56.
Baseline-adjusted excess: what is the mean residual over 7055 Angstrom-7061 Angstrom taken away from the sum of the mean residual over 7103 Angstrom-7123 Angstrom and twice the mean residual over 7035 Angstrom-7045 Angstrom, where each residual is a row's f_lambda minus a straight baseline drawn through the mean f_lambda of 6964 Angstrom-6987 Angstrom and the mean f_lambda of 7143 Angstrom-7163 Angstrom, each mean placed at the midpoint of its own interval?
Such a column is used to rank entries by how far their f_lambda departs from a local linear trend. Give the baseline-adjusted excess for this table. 3.4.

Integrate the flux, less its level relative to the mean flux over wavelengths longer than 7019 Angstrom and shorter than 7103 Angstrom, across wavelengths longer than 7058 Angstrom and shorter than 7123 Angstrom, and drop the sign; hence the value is 32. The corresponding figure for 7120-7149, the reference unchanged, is 44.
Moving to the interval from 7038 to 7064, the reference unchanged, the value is 12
